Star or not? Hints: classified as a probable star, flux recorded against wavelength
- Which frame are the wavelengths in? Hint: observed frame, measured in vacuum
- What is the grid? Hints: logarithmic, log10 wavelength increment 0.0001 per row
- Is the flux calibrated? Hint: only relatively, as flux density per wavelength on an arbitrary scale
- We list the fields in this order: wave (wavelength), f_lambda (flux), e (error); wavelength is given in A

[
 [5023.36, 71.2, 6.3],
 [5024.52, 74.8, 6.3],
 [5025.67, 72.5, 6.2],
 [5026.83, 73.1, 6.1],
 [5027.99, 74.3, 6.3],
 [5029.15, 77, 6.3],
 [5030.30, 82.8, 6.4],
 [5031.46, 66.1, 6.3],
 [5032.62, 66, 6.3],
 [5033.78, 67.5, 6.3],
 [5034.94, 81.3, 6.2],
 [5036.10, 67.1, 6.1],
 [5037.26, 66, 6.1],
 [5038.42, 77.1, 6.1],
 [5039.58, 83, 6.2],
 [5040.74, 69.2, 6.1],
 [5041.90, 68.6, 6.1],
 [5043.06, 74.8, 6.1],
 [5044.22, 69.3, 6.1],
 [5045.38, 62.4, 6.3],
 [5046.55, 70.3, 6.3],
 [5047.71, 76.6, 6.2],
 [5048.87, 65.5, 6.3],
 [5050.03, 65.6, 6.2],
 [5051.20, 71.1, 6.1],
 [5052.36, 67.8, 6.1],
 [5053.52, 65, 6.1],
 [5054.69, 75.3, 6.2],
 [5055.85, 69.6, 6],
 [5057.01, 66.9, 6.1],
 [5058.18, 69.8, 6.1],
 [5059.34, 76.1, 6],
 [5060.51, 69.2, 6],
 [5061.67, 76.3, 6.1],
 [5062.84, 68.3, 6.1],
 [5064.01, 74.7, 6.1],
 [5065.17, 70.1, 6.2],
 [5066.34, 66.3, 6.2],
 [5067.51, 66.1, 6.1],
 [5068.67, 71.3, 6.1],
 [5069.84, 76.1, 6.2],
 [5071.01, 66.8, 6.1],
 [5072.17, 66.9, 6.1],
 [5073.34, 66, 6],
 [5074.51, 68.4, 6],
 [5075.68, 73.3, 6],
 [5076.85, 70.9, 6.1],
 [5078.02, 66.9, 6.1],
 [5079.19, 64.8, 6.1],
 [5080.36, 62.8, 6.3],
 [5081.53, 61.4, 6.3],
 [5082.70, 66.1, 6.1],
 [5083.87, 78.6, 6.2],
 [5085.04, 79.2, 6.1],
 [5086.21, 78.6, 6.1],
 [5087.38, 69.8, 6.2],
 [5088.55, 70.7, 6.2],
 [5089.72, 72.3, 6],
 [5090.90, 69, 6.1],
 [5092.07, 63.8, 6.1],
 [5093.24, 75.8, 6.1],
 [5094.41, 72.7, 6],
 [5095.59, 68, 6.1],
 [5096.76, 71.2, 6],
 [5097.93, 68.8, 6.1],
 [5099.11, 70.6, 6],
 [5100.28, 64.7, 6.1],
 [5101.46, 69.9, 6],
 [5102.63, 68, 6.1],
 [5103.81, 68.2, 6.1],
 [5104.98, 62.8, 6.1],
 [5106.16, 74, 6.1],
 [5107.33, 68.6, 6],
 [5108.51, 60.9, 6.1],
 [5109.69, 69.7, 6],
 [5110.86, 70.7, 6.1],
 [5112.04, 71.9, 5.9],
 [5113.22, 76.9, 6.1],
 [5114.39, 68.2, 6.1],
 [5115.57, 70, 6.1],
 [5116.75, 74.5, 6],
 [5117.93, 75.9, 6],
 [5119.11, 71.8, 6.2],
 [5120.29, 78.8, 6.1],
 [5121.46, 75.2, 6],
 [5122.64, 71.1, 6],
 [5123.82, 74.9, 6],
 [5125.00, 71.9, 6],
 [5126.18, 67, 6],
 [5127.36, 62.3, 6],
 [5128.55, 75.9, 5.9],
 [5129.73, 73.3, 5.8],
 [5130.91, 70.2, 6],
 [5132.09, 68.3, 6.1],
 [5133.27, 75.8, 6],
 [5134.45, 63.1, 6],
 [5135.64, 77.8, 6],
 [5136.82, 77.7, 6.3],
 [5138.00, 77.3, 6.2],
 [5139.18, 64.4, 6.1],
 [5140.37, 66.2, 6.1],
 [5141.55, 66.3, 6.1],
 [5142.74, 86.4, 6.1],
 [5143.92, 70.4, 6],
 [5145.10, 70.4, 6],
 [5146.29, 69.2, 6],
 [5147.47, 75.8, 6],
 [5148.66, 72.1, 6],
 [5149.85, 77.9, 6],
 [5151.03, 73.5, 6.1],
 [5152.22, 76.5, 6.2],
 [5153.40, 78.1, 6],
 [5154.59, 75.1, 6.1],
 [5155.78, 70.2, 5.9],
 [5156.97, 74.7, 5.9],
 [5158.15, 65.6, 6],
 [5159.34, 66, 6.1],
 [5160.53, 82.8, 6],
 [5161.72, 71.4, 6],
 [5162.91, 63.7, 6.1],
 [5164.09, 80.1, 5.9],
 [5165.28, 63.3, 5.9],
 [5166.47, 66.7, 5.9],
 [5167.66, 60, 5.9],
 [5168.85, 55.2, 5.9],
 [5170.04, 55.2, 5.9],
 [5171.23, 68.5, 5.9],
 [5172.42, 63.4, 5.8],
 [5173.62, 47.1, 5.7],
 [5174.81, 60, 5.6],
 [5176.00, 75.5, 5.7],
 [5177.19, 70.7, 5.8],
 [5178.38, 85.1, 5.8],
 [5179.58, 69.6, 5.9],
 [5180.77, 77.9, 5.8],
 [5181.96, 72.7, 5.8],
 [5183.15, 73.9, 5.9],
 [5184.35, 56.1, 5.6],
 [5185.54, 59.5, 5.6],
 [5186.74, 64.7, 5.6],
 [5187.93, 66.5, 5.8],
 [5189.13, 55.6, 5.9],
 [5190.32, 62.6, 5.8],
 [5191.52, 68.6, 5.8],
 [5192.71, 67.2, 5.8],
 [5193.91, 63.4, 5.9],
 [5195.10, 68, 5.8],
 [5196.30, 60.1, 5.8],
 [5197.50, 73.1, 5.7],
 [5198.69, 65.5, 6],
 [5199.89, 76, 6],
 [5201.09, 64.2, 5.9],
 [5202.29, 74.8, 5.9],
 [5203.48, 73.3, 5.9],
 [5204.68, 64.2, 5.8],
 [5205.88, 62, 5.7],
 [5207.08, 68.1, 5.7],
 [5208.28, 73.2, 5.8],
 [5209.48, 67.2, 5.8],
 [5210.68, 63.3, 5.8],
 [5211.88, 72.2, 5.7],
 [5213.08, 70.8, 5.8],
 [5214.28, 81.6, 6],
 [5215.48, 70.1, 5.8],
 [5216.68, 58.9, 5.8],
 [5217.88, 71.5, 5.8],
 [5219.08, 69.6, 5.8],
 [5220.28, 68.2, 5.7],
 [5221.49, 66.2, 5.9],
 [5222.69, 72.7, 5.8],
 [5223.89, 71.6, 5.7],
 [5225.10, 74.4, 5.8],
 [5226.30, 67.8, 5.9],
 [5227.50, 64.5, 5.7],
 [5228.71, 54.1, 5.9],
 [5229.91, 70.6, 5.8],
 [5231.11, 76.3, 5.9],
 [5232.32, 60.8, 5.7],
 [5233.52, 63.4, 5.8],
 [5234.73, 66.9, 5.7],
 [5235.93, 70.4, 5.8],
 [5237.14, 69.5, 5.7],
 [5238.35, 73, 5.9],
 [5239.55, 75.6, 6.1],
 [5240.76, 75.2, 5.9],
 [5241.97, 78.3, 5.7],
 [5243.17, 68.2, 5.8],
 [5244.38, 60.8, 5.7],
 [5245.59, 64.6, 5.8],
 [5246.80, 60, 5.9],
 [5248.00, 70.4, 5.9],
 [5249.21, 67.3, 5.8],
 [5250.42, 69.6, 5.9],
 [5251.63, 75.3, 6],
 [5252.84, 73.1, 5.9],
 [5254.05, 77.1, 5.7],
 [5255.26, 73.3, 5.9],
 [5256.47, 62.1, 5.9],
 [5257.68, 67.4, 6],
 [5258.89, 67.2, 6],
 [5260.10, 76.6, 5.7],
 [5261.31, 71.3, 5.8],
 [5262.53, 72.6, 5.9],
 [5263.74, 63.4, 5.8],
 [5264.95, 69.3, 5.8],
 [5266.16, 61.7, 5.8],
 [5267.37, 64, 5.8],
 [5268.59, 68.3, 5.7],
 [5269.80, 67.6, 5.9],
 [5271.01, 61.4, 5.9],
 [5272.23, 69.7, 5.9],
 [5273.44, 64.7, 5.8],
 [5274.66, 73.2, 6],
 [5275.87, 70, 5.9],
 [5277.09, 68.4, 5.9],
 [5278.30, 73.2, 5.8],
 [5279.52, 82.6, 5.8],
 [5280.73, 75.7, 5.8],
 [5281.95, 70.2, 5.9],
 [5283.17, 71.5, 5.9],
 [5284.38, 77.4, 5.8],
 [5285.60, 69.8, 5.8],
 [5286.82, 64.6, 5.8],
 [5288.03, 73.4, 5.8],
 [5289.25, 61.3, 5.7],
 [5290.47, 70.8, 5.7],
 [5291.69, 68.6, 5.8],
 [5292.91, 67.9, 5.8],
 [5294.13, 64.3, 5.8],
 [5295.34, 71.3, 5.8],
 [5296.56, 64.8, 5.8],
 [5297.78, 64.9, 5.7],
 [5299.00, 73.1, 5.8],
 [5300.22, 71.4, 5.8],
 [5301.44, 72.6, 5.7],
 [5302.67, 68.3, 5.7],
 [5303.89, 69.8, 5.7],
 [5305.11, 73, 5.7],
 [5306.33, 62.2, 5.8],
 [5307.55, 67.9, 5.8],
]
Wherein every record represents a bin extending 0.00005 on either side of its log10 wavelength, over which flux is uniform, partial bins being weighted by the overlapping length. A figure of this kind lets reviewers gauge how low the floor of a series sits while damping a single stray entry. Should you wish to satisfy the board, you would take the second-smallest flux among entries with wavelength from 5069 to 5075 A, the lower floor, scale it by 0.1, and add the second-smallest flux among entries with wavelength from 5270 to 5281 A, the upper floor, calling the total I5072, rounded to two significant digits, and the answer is 71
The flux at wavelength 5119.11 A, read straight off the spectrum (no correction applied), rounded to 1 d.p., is 71.8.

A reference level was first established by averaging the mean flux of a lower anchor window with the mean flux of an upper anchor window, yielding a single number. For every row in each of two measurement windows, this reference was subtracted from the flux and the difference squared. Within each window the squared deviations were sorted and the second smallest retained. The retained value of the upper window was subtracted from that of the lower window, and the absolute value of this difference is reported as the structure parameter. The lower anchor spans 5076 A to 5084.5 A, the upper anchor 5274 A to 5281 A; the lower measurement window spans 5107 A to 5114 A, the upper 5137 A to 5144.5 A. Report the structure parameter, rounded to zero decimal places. 18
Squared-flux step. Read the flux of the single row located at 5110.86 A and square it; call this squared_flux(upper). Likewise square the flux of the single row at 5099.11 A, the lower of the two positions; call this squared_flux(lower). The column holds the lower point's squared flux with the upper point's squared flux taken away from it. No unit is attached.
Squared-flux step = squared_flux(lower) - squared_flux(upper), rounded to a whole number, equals -14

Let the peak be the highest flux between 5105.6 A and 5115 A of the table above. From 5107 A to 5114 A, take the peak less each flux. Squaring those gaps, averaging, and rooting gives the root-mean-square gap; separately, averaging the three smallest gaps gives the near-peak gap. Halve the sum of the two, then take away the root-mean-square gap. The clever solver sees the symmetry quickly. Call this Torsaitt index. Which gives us -2.4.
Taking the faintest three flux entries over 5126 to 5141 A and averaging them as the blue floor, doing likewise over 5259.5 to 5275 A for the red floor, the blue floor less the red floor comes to 1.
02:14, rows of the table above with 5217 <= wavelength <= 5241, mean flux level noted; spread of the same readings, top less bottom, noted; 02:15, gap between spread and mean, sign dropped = 47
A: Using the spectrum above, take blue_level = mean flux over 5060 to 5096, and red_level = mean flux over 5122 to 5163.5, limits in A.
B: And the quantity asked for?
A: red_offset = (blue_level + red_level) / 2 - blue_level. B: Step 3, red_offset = 1.0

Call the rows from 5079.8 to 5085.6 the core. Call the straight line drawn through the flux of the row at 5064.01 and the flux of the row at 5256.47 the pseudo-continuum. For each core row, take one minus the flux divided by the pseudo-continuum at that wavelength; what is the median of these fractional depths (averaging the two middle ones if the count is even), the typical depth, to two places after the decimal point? 0.10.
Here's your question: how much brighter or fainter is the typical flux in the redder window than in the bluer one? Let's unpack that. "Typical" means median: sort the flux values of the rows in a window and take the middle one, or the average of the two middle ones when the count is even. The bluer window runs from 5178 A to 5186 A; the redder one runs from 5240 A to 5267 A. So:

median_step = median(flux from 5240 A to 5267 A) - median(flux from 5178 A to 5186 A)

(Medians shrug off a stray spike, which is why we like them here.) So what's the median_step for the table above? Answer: -3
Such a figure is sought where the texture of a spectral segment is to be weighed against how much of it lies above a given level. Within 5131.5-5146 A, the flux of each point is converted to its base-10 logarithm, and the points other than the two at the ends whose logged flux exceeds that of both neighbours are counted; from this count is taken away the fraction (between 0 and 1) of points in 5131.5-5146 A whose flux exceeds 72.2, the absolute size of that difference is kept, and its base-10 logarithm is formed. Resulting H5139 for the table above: 0.41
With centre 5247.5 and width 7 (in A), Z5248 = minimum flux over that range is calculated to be 60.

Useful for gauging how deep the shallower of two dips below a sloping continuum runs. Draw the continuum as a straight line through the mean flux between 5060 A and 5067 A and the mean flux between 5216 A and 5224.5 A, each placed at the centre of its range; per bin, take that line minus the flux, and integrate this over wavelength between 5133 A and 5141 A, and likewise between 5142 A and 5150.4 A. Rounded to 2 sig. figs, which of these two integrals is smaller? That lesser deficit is -42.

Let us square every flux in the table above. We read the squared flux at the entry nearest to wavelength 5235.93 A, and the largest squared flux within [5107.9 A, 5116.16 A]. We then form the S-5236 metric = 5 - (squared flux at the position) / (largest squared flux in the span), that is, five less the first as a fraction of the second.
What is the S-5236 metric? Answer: 4.16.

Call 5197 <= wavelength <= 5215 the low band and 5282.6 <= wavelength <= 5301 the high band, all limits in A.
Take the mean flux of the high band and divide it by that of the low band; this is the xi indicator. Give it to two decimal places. 0.99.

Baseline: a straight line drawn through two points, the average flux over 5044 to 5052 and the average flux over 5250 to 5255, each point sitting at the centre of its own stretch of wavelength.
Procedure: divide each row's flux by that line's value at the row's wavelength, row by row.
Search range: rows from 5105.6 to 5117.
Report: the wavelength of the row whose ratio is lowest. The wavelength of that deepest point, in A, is 5108.51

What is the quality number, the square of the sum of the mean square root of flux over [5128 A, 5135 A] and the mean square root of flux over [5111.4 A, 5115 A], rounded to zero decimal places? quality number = 287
